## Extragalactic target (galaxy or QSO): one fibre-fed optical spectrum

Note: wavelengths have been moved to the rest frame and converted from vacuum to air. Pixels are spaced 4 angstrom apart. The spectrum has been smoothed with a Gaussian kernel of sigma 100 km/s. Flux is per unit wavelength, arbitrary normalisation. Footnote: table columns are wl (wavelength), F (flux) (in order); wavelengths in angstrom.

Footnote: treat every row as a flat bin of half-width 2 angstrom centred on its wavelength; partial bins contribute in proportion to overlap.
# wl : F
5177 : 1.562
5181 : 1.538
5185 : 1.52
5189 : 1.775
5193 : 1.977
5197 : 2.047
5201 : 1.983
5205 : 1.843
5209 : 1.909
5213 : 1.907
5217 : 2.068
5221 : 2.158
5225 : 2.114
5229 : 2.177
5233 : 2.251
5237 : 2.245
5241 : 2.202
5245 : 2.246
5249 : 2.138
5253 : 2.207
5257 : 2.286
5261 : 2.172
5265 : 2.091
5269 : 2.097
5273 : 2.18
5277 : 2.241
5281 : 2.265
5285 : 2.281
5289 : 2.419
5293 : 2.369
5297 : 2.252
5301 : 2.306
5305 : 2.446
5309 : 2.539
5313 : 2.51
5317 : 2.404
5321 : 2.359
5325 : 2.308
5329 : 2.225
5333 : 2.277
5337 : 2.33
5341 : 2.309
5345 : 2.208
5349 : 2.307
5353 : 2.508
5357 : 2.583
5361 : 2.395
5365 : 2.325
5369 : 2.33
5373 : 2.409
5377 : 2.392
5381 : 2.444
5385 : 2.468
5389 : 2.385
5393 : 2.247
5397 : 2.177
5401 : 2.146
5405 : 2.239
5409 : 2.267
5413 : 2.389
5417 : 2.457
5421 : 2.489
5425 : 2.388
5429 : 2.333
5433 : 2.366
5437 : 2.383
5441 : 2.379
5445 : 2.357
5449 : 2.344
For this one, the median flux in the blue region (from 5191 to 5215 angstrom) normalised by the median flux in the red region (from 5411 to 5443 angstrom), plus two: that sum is 2.81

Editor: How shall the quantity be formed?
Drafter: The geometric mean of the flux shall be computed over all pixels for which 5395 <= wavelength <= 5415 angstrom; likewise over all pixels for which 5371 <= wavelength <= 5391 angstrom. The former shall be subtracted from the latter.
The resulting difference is 0.18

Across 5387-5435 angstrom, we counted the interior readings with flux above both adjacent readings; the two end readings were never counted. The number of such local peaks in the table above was 1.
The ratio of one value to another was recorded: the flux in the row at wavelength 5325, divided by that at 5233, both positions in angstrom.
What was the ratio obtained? 1.03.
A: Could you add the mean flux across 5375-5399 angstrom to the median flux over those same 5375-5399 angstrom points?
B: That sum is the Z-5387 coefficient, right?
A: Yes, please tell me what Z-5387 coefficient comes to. 4.74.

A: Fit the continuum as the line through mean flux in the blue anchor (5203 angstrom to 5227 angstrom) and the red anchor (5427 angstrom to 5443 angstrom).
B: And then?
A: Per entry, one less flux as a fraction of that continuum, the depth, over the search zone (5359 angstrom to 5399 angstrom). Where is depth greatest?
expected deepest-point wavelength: 5397 angstrom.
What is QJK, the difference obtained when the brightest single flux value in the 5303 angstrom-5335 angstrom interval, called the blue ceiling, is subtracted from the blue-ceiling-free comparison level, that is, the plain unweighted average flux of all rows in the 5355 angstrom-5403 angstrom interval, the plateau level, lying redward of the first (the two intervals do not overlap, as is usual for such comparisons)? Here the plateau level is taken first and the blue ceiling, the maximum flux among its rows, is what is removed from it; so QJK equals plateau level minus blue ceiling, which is -0.181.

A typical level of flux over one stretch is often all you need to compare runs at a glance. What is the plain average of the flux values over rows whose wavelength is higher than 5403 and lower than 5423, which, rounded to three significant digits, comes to 2.37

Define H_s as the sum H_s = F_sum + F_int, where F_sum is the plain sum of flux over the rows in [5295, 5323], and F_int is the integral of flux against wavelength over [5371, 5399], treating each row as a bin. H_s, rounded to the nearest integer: 83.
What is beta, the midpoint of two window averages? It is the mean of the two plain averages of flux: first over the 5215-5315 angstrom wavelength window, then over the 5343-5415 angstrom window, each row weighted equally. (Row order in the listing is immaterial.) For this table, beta 2.30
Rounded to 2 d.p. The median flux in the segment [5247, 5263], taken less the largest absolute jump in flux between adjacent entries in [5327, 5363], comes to 1.99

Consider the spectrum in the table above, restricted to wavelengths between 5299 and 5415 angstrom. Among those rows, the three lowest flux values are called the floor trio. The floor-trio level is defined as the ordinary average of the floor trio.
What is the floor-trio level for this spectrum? 2.18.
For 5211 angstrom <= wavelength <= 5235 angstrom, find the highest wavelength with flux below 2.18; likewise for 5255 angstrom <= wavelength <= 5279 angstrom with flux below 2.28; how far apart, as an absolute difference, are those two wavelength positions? 48 angstrom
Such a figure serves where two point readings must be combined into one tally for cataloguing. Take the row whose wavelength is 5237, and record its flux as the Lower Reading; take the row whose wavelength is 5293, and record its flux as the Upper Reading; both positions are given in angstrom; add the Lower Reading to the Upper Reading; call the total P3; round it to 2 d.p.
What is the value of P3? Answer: 4.61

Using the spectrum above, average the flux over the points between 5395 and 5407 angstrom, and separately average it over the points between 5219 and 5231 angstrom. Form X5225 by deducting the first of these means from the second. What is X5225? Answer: 0.0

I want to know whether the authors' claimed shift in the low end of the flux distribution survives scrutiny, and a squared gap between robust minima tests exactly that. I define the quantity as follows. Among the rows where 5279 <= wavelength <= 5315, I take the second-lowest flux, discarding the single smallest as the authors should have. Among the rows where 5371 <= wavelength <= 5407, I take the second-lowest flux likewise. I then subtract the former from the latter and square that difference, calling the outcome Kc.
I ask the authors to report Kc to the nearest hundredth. 0.01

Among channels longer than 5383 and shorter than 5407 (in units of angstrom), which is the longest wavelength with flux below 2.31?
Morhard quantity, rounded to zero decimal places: 5405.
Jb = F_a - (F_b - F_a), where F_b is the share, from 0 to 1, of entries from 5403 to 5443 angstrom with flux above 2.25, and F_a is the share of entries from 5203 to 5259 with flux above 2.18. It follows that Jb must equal 0.0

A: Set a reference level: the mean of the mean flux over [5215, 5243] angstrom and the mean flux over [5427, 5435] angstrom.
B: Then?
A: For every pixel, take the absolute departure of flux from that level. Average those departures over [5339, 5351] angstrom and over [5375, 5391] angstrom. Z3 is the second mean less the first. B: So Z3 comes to 0.11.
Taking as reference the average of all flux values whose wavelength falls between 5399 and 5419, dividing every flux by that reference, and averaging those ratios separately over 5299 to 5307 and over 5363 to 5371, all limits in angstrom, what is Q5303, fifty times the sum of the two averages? 102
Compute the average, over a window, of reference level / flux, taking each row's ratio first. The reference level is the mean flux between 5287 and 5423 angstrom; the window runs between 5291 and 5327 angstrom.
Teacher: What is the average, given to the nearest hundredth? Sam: 0.99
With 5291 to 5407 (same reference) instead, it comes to 1.01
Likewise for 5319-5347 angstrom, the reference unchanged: 1.03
